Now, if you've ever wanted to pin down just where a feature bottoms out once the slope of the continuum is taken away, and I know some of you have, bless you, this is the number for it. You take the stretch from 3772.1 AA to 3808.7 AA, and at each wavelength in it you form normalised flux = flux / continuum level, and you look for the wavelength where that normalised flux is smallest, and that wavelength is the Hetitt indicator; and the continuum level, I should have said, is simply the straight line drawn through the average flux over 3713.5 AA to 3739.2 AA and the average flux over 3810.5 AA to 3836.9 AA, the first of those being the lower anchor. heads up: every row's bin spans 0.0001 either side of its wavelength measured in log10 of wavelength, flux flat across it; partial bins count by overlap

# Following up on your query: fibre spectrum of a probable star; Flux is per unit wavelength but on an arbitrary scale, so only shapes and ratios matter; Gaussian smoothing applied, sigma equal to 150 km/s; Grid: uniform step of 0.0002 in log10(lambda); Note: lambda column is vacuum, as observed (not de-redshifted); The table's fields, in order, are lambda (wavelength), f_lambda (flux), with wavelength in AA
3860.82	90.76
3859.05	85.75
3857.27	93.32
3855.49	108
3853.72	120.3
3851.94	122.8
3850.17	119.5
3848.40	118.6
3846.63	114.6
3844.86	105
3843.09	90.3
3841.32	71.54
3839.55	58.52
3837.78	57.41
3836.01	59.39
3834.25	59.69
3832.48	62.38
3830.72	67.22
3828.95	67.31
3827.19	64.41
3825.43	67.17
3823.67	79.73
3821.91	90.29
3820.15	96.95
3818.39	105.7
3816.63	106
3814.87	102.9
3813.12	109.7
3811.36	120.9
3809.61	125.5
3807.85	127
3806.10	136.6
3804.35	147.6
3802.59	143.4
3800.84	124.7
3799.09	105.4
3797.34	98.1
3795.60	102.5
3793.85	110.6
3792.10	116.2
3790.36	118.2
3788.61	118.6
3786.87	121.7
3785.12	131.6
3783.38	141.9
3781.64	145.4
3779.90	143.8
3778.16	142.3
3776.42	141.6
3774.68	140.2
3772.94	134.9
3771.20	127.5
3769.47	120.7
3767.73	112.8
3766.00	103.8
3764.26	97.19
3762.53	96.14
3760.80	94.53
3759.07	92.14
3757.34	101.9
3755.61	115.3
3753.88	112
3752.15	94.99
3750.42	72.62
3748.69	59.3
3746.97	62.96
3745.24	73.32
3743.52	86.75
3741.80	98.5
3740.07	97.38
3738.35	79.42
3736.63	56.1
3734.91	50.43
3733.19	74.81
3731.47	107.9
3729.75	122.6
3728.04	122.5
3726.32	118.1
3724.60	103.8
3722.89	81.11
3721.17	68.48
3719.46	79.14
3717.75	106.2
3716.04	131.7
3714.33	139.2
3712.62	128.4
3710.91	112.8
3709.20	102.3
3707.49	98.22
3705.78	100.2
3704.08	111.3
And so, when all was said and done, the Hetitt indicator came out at 3797.34 AA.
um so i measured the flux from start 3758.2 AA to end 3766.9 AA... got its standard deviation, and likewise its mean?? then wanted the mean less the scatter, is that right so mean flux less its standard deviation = 93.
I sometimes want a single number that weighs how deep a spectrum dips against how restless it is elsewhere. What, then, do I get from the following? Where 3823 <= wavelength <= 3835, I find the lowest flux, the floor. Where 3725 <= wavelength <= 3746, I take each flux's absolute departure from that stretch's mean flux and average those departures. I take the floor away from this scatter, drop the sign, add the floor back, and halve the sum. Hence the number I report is 49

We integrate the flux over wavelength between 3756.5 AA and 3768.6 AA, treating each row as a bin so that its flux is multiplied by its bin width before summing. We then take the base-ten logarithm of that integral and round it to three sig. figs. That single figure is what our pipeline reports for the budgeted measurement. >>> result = 3.08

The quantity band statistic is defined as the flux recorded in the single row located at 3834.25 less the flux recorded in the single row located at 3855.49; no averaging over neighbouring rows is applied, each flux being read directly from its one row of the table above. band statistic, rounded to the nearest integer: -48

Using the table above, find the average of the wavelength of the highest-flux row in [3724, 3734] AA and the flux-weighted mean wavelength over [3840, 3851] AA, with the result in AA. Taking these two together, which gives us 3788.0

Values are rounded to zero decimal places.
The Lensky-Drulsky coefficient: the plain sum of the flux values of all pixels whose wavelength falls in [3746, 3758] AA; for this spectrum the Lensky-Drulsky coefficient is 619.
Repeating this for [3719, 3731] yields 696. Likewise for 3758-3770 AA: 717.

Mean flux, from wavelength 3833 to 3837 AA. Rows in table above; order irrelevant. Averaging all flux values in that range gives 60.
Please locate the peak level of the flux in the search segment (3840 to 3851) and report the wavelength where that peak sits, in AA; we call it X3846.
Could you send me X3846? 3850.17 AA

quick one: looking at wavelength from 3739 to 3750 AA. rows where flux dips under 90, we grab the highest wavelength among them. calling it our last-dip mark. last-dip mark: 3748.69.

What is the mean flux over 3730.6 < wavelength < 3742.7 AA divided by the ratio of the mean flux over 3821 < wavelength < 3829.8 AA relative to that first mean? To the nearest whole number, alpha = 88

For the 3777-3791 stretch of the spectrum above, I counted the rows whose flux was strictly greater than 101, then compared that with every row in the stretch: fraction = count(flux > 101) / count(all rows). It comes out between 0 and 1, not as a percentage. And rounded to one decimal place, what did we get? 1.0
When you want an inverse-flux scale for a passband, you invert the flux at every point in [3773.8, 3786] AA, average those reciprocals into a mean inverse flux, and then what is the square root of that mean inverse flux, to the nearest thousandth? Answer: 0.084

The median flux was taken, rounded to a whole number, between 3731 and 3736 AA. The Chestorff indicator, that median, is 75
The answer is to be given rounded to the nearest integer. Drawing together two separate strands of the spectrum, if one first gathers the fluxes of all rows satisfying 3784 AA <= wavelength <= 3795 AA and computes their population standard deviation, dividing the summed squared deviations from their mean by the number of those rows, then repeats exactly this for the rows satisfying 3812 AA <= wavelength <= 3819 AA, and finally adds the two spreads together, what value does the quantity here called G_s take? 9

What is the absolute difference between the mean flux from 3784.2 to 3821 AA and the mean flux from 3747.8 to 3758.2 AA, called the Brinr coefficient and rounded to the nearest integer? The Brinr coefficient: 25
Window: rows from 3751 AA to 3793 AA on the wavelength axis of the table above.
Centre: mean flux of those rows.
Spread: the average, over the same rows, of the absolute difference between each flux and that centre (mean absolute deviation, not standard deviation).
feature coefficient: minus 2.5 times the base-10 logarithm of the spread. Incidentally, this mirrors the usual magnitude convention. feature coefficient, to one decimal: -2.9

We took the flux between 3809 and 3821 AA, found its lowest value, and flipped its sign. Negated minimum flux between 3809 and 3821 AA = -97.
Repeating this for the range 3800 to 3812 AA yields -121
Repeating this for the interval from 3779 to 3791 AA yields -118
